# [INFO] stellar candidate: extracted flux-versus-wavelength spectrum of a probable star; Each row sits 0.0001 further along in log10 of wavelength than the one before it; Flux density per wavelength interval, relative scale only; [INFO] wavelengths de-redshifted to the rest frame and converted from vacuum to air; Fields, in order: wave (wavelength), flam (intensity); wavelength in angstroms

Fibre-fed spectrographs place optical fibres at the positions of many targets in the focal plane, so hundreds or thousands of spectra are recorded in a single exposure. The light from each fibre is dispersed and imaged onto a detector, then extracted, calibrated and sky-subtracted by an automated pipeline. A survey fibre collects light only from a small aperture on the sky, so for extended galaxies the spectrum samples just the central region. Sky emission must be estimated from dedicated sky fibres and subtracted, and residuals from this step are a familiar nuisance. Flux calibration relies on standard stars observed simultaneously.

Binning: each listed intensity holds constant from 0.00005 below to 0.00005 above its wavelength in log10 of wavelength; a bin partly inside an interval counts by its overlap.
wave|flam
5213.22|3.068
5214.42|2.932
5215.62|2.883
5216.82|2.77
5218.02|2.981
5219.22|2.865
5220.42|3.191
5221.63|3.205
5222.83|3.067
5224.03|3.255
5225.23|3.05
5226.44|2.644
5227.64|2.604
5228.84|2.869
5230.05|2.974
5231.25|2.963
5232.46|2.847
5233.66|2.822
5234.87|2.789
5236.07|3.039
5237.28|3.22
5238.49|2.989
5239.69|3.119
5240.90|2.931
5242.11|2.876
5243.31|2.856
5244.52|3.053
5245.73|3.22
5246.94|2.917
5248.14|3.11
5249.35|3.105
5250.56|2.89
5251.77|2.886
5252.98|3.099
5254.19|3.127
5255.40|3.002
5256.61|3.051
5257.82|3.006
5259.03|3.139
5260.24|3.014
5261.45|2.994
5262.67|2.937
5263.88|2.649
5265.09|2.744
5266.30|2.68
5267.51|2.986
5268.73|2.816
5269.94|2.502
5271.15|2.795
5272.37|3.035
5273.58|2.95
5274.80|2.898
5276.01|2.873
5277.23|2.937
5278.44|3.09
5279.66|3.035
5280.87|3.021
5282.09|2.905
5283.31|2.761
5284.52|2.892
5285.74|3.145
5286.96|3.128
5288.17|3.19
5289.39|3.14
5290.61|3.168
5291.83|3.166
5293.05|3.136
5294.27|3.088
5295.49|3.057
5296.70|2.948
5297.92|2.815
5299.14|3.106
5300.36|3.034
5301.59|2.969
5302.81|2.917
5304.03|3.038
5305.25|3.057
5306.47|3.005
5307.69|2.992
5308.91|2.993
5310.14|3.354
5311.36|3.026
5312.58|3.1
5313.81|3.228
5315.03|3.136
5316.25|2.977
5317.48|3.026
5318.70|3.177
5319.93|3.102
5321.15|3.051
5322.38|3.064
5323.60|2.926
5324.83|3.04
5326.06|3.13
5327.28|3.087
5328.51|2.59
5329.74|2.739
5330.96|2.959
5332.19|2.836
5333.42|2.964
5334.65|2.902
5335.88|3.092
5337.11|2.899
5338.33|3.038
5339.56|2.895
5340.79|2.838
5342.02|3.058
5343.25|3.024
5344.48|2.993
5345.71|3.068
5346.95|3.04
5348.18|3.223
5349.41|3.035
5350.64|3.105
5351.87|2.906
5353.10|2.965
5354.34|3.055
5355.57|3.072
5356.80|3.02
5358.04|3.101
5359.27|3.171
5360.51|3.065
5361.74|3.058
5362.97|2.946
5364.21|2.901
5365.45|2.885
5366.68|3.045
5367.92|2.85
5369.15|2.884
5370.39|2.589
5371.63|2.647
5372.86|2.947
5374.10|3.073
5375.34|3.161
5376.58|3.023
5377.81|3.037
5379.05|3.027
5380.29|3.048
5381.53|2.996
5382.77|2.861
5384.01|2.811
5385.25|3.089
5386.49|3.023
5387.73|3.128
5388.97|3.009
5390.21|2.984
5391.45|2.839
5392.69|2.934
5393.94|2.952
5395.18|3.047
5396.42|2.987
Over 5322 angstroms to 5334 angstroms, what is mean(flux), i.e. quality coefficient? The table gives 2.93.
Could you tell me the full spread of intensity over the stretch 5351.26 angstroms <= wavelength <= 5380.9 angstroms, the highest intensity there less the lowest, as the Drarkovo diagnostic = 0.58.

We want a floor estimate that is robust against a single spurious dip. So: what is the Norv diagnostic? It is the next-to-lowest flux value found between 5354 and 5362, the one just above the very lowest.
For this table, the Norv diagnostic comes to 3.055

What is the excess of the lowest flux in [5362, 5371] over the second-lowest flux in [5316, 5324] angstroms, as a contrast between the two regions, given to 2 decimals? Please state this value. -0.39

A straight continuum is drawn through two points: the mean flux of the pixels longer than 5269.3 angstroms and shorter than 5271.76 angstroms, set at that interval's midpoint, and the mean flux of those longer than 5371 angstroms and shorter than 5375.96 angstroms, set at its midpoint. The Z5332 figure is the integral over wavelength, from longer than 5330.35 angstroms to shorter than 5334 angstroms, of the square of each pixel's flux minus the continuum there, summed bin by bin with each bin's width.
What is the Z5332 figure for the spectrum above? 0.04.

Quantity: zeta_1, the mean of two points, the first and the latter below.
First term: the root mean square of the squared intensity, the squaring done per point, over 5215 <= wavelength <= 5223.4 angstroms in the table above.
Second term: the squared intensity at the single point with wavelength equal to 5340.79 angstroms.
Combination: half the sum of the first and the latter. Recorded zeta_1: 8.5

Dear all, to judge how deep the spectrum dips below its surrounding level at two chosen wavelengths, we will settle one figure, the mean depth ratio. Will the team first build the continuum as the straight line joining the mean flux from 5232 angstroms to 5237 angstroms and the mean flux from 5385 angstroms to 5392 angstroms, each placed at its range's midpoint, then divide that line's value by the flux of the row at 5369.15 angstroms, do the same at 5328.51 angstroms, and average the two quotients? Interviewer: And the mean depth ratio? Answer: 1.09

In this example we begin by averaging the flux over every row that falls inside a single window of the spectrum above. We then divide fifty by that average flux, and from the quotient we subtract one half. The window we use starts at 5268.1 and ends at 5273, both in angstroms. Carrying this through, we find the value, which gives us 17.4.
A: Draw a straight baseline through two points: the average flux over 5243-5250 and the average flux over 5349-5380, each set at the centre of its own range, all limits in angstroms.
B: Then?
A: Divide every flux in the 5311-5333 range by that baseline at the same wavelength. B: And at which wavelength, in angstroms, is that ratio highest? 5313.81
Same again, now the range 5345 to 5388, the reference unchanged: 5348.18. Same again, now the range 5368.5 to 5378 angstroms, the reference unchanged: 5375.34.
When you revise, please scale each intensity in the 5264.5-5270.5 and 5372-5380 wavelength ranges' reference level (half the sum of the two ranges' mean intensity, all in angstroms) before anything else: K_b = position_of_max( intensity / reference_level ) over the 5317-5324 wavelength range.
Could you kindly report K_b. 5318.70 angstroms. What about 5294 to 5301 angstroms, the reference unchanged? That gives 5299.14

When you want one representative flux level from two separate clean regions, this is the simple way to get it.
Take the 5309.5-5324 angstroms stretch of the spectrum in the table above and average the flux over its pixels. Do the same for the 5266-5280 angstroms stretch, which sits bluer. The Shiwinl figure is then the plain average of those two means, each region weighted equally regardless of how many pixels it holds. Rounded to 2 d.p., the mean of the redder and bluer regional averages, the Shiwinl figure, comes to 2.99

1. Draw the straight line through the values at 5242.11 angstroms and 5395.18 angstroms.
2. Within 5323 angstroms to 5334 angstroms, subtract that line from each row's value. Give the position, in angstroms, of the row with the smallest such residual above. 5328.51 angstroms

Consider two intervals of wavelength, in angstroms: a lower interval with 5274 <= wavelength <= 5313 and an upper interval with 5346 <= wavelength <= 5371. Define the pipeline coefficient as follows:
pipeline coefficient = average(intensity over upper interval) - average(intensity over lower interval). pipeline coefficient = -0.03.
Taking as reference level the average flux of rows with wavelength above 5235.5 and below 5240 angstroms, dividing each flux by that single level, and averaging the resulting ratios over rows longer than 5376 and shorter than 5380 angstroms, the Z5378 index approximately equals 0.98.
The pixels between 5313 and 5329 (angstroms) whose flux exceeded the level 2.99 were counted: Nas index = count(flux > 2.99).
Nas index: 10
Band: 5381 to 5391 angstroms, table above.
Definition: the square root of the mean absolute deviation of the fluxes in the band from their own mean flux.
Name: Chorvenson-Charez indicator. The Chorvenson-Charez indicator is 0.28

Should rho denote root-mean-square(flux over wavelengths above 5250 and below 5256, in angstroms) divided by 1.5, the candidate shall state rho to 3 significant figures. 2.00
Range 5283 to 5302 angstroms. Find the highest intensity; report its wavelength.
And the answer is 5288.17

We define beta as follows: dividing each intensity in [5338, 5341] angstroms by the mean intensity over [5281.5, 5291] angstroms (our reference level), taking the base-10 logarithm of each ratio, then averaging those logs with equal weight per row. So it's -0.017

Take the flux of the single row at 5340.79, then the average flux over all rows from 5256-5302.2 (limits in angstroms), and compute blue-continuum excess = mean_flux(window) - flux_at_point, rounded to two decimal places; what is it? 0.13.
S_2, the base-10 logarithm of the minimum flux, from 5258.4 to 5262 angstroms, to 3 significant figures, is 0.476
